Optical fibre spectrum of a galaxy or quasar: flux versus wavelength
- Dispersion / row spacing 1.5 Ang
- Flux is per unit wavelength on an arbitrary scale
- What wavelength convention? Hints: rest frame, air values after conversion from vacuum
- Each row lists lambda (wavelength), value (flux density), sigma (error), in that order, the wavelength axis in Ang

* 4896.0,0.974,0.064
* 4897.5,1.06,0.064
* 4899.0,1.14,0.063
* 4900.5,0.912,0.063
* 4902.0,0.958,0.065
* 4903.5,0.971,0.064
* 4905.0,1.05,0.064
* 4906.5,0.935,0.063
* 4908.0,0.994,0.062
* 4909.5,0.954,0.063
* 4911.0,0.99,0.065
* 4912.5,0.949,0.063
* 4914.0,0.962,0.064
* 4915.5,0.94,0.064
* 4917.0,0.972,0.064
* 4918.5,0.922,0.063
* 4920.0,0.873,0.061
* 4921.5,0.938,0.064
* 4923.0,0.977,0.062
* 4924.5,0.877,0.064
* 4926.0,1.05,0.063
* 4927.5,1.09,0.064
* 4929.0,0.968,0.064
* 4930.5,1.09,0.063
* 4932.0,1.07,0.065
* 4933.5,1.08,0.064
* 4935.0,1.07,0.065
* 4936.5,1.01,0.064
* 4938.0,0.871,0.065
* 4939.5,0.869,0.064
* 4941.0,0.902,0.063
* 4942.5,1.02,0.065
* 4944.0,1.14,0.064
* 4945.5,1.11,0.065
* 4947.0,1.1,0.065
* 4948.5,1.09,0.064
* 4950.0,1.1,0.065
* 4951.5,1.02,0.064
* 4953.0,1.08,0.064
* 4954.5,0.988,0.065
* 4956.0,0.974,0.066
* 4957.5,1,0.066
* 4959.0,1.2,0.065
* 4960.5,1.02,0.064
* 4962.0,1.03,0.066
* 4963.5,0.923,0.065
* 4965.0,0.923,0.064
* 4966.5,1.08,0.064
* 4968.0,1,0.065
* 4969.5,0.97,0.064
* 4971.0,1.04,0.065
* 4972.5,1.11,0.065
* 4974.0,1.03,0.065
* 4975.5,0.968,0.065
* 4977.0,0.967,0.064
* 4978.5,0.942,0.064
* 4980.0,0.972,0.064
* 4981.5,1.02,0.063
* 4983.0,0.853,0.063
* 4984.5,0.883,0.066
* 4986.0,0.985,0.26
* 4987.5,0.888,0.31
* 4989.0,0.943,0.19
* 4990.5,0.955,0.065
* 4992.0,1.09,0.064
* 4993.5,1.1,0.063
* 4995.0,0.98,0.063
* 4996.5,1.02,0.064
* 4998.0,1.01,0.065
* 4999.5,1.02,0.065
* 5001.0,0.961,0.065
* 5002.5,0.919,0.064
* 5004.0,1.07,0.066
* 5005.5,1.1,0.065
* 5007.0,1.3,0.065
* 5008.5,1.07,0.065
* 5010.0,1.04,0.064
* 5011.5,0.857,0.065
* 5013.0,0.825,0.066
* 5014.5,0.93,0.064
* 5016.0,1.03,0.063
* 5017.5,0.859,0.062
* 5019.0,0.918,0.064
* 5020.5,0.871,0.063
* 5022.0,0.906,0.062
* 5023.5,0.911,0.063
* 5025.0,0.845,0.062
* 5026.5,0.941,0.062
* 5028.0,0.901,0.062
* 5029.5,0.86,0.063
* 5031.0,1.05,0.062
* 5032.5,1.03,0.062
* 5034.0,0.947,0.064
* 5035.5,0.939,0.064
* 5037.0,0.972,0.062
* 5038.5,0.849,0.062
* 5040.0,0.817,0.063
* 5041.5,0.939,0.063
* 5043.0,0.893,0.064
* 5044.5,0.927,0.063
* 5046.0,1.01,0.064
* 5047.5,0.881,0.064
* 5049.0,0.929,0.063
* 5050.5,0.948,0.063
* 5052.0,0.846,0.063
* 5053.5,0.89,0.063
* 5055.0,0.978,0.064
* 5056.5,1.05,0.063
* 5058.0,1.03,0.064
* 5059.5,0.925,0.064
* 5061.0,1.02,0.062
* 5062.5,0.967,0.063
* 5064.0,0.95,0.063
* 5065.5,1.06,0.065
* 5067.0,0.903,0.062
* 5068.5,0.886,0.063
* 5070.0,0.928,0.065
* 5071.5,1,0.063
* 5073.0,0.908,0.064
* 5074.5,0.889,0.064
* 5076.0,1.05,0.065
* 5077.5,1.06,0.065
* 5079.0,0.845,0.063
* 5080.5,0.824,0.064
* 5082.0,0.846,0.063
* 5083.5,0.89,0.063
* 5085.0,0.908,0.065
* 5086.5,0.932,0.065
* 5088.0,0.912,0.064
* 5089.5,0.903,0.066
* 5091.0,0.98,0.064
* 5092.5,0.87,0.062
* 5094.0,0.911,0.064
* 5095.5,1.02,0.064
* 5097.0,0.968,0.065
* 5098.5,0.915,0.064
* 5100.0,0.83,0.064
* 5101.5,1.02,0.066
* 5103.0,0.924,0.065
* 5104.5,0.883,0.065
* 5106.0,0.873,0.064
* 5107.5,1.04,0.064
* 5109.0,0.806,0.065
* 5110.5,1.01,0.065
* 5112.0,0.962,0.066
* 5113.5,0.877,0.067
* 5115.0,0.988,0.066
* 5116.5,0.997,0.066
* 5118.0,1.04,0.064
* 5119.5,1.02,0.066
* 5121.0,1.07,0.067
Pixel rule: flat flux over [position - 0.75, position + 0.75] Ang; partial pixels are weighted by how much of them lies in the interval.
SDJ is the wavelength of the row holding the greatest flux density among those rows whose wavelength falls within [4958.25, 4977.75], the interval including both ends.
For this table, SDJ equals 4959.0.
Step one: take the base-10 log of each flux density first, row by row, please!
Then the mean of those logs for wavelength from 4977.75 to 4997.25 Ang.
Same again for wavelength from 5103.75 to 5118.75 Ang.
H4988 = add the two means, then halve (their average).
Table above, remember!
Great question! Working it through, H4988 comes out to -0.019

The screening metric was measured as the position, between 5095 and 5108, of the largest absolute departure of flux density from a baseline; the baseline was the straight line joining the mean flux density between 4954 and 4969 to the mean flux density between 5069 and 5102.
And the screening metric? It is 5107.5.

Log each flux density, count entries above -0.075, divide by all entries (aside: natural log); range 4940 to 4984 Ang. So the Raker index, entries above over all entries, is 0.86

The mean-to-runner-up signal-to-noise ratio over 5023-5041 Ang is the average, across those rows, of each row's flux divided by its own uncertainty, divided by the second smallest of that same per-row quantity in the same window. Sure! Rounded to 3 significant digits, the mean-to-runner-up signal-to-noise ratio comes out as 1.08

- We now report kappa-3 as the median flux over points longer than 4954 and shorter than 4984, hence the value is 0.994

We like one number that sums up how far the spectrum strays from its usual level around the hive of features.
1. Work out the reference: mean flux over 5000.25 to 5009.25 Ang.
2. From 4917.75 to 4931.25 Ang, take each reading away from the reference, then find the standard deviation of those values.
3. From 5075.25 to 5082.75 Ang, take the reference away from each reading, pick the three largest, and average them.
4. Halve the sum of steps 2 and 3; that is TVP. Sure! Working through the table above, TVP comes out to 0.00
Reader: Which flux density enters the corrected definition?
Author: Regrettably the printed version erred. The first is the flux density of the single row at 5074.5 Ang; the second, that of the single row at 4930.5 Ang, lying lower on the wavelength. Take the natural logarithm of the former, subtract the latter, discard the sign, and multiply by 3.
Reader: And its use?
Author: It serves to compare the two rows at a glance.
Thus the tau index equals 3.62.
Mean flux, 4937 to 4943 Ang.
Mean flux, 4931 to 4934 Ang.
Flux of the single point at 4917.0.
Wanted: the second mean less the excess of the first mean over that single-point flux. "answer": 1.13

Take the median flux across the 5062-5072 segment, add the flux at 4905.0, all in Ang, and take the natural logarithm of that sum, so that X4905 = 0.69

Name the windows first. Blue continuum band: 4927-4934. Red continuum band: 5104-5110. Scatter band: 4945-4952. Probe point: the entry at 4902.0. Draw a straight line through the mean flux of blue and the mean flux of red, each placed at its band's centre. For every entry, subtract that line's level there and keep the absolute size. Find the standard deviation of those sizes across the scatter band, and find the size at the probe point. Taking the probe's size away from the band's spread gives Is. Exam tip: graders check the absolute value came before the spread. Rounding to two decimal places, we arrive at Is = -0.11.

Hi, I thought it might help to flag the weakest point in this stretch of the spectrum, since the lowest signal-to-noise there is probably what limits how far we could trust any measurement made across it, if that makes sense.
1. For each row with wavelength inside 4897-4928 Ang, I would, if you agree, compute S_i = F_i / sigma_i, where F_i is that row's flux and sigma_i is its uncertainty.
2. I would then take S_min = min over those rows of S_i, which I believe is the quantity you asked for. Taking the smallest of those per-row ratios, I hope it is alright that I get 13.7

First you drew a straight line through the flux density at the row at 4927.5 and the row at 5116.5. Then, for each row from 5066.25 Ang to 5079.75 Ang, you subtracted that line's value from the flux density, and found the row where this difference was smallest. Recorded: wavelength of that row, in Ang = 5079.0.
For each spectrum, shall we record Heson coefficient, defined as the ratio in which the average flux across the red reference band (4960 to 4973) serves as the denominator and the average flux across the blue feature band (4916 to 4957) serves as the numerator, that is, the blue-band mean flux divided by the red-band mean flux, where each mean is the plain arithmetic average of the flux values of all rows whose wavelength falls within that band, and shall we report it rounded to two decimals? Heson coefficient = 1.00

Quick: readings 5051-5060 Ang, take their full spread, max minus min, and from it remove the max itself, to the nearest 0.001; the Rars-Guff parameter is -0.846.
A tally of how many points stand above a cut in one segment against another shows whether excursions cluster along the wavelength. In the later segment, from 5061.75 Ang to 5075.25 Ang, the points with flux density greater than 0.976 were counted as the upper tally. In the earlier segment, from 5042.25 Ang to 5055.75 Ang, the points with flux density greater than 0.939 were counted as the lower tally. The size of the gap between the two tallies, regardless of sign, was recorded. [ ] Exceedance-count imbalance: 1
